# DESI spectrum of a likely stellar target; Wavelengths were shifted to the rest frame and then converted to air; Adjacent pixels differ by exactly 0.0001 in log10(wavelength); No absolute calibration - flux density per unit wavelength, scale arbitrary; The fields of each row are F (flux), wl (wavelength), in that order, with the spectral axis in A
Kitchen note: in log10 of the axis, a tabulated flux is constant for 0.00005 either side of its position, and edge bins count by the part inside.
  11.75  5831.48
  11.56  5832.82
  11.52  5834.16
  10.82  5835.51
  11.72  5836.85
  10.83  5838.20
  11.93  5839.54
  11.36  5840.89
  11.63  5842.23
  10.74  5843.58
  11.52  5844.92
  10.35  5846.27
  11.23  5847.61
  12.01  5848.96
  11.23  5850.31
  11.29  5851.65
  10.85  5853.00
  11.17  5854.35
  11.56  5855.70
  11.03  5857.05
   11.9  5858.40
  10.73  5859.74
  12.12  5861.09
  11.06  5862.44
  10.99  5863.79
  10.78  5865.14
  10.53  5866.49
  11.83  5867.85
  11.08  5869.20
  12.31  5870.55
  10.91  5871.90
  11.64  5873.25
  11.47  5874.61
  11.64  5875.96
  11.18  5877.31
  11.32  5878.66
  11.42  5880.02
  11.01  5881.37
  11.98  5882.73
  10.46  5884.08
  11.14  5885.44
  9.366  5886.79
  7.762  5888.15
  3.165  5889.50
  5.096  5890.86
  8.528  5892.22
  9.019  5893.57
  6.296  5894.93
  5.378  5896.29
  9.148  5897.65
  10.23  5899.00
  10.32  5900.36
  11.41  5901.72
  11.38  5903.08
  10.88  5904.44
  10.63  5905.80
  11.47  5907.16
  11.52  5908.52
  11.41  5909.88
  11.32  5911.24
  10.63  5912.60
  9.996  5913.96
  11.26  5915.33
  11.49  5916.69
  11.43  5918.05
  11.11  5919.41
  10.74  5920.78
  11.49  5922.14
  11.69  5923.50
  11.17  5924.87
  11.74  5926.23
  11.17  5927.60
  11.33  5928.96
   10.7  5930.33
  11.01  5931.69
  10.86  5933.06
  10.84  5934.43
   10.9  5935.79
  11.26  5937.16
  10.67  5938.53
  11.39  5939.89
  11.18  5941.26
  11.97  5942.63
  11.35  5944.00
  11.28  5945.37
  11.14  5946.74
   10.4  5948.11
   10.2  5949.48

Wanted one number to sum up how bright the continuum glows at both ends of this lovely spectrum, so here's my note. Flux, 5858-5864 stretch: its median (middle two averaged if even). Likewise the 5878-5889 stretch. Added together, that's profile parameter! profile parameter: 22.1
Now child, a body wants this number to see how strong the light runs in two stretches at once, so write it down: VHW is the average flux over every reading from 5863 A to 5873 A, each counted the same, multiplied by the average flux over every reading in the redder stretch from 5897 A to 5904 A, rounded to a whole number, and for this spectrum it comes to 118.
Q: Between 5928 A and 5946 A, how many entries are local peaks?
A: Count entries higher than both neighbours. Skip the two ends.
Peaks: 4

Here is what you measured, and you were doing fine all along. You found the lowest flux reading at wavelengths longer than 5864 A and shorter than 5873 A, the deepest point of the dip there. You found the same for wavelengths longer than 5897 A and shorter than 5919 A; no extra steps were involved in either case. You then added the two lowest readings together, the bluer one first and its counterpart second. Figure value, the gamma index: 20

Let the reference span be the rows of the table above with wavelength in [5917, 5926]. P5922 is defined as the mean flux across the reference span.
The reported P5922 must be 11.3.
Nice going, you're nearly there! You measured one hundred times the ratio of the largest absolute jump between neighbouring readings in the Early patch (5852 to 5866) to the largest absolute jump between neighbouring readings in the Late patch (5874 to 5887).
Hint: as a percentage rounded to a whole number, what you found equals 78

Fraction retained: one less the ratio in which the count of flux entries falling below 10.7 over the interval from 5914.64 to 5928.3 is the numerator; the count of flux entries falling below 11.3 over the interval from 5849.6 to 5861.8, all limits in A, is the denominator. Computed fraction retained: 1.0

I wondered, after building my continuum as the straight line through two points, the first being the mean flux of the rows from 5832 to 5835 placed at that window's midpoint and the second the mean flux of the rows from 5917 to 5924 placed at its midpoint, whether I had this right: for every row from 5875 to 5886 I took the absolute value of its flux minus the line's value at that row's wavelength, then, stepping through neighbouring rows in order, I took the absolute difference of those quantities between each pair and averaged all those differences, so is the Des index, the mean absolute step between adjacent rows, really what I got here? 0.26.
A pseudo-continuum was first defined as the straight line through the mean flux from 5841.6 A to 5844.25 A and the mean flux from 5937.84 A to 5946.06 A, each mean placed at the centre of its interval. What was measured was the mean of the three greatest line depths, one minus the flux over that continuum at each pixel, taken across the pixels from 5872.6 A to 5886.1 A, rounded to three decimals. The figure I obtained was 0.032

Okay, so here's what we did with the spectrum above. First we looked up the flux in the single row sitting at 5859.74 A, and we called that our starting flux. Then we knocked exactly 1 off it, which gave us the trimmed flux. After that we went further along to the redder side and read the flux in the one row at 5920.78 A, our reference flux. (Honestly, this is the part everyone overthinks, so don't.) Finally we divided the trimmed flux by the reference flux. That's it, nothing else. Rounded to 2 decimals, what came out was 0.91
